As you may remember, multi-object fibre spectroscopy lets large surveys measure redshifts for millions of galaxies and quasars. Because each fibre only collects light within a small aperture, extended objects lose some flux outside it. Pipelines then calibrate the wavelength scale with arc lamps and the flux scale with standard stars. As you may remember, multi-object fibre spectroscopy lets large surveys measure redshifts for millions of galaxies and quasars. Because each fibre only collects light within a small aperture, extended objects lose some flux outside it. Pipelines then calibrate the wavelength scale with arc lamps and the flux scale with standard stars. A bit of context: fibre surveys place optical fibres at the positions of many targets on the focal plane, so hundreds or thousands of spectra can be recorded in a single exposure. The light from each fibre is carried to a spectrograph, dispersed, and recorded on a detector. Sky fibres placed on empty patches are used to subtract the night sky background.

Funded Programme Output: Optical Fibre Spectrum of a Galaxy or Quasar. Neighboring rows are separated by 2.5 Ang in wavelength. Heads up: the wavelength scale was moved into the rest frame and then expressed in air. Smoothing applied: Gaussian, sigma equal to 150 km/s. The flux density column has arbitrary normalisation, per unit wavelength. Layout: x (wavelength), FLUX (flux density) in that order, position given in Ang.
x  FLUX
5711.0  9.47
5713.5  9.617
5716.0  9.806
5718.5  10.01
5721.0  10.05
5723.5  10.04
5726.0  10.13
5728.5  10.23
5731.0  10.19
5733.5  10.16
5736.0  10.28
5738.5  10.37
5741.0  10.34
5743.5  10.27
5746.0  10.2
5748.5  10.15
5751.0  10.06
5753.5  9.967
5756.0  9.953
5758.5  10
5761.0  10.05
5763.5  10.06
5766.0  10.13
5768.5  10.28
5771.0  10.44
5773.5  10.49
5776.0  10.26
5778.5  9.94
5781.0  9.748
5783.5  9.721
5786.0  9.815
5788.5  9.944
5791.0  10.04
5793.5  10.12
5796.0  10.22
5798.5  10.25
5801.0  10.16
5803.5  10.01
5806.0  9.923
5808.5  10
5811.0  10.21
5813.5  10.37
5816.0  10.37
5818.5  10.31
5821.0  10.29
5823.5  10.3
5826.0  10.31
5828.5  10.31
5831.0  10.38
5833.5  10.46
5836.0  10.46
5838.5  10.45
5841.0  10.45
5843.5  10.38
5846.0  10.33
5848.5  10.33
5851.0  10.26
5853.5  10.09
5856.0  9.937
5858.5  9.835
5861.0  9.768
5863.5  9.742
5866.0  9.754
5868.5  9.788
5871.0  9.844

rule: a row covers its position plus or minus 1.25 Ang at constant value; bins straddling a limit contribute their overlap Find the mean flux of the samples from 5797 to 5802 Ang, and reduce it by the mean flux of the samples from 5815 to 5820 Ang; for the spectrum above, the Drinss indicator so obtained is -0.13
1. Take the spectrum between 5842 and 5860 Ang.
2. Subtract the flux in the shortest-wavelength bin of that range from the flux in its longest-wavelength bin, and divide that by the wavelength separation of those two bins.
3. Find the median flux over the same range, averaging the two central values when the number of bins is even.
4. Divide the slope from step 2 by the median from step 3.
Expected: -0.0035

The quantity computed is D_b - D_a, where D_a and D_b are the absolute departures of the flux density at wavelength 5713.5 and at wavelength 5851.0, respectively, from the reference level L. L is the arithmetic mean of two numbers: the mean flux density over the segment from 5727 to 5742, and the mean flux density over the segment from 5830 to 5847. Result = -0.64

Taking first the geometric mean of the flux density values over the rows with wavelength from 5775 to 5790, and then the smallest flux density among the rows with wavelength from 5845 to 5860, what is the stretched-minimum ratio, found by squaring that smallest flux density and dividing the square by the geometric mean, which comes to 9.8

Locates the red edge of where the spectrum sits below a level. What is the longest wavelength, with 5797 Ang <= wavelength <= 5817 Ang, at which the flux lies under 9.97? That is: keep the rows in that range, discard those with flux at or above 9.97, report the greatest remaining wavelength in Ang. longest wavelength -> 5806.0 Ang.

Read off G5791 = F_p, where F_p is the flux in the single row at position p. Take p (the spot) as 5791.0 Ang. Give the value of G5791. 10.04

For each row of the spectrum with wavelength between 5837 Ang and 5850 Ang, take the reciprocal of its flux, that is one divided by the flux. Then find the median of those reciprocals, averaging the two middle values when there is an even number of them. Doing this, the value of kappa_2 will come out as 0.096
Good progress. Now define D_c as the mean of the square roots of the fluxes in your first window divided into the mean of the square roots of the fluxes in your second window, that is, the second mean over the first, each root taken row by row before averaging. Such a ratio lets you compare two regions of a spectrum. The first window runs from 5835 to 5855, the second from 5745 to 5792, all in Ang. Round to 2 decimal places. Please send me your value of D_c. 0.99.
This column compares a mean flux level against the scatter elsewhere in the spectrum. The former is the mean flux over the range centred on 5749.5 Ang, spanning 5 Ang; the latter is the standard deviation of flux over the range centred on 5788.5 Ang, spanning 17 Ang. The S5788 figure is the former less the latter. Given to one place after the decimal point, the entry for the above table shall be 9.9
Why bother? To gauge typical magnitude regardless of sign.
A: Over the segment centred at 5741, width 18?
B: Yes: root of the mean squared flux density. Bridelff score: 10.3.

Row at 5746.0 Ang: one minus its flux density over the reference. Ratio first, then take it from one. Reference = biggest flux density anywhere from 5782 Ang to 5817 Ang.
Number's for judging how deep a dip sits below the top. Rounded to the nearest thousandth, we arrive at 0.016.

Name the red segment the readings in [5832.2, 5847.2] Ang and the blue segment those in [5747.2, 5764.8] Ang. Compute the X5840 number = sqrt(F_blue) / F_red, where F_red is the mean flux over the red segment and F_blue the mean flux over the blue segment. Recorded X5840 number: 0.304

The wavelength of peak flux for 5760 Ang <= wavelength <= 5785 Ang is 5773.5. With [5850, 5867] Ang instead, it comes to 5851.0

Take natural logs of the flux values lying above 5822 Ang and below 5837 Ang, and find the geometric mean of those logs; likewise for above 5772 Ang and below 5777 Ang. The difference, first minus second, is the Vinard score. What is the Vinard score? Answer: 0.00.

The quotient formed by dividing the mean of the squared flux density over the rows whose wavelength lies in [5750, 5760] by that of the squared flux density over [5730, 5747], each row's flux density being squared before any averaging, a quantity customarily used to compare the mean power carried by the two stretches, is 0.949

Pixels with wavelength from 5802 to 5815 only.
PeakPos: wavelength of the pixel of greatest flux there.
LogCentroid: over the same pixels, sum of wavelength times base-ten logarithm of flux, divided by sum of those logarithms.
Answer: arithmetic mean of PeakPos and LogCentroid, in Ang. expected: 5811.0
